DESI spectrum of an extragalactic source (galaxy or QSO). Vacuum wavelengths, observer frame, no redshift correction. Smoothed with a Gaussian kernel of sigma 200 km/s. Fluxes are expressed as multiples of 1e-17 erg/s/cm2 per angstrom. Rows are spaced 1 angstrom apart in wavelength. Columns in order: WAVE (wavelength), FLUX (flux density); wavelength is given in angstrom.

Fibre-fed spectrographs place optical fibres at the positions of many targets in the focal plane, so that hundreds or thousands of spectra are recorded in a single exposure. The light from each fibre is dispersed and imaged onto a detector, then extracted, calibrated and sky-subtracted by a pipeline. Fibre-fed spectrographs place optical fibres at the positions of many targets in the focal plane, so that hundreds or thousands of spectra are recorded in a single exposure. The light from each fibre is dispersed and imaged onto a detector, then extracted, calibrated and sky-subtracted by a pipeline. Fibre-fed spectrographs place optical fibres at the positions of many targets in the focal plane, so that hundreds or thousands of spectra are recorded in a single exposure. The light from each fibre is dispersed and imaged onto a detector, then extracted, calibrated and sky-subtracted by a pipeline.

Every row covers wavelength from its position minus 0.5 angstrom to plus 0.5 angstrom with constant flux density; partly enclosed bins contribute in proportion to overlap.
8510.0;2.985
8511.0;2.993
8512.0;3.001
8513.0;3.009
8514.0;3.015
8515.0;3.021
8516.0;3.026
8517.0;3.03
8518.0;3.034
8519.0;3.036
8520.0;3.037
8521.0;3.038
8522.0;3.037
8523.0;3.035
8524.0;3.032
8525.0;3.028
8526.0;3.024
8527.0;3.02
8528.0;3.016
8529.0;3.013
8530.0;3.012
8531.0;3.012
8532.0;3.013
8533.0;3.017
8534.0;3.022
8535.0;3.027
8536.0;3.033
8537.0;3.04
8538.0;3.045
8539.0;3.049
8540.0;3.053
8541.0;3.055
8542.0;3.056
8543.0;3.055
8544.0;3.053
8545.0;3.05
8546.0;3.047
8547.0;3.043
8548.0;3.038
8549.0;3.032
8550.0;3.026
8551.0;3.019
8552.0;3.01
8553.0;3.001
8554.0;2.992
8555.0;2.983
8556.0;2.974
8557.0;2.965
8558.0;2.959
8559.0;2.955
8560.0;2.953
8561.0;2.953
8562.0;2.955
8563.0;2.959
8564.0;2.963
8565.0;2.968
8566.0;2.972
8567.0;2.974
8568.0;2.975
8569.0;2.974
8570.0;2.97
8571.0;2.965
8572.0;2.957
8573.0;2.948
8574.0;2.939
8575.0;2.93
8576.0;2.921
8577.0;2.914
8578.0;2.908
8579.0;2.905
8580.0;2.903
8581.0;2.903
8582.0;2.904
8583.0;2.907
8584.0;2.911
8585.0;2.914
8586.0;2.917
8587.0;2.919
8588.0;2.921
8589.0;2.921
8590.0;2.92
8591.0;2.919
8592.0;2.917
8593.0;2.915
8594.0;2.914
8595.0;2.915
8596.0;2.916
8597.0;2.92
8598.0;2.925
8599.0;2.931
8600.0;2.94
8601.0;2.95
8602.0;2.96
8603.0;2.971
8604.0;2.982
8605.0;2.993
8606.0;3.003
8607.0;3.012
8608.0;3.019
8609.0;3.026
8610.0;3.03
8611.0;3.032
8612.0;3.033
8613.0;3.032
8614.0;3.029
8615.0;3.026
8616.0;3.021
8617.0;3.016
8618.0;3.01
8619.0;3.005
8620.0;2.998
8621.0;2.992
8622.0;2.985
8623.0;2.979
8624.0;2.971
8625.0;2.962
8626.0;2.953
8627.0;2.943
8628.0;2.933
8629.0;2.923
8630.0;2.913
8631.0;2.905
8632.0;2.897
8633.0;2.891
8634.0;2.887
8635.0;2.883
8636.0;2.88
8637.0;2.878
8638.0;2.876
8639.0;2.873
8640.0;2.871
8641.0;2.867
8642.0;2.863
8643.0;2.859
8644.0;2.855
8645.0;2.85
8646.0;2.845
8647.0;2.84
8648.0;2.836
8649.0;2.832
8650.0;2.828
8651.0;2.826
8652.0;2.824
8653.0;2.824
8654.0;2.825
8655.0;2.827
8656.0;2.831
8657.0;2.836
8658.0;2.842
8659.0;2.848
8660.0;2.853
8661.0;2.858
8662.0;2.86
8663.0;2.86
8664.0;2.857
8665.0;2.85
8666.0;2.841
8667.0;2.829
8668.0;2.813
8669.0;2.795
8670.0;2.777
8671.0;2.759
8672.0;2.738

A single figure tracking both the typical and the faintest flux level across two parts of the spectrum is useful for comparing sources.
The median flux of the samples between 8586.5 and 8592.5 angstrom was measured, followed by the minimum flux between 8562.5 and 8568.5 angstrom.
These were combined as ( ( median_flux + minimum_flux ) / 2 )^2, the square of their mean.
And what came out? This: 8.6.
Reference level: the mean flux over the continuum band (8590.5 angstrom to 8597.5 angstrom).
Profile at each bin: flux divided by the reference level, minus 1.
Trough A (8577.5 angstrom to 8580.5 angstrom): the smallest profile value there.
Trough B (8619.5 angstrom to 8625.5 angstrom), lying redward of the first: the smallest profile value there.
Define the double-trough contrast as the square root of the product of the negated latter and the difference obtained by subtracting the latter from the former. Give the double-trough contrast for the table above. 0.018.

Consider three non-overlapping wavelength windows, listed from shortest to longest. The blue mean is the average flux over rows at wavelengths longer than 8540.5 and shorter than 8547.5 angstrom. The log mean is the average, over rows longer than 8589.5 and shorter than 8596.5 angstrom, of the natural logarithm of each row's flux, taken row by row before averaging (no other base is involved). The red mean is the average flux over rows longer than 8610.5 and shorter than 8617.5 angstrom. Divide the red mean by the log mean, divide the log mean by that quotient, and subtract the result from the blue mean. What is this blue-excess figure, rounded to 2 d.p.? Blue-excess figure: 2.67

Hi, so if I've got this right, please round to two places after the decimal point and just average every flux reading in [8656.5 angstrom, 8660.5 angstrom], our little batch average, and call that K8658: 2.84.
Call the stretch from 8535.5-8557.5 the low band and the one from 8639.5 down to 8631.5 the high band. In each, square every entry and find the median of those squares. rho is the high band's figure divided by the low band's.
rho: 0.899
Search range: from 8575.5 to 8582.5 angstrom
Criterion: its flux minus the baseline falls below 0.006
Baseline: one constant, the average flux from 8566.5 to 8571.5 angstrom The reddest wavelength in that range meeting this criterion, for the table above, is 8582.0 angstrom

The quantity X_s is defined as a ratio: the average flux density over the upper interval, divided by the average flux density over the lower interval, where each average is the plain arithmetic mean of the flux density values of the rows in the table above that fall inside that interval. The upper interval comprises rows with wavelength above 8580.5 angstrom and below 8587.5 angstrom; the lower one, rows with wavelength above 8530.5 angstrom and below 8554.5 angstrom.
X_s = 0.960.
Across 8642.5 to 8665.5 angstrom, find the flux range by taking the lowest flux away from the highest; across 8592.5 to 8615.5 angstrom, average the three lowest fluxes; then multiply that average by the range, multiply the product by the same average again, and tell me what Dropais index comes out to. 0.31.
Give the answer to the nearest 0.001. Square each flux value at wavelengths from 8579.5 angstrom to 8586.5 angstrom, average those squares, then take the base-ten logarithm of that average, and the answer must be 0.927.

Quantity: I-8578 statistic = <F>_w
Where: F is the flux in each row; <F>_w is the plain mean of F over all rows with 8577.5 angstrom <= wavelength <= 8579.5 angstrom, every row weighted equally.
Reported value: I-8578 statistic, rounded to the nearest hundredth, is 2.91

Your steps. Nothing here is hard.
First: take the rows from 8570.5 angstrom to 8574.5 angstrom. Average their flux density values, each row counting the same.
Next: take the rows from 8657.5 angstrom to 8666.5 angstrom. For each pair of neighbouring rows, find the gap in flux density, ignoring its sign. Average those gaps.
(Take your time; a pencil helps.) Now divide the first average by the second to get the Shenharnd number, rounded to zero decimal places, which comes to 638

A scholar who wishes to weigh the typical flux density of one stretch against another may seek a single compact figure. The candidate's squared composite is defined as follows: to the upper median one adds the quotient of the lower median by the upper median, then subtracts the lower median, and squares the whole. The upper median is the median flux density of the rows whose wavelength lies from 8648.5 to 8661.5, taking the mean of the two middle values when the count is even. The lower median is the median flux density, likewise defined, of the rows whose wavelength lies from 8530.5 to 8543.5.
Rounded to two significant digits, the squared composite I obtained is 0.75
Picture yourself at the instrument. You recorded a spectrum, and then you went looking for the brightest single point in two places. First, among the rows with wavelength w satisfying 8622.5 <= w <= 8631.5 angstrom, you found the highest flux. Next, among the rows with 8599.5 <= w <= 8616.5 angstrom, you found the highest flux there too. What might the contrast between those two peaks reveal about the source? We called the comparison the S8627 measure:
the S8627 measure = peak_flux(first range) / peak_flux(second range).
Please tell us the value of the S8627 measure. 0.98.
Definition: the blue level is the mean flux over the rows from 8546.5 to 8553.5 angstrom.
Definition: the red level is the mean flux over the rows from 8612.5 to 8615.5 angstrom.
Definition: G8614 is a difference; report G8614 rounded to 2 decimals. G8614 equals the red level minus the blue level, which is 0.00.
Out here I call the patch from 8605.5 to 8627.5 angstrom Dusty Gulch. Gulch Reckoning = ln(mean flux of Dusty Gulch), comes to 1.10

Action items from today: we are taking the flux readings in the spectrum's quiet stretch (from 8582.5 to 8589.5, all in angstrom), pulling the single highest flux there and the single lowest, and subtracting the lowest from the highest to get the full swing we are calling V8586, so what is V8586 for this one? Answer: 0.0140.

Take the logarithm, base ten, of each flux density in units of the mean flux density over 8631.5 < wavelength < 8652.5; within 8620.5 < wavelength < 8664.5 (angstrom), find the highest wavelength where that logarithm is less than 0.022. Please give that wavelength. 8664.0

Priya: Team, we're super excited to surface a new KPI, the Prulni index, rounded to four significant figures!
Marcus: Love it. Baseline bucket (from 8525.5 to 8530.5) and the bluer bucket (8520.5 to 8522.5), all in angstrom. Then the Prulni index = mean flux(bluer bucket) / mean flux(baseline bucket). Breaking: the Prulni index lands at 1.007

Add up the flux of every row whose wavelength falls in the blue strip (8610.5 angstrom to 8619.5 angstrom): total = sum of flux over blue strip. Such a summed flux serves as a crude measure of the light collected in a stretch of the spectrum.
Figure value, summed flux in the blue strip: 27.2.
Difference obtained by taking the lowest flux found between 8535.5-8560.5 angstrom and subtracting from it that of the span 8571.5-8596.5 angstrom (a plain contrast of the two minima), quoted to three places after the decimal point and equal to 0.050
